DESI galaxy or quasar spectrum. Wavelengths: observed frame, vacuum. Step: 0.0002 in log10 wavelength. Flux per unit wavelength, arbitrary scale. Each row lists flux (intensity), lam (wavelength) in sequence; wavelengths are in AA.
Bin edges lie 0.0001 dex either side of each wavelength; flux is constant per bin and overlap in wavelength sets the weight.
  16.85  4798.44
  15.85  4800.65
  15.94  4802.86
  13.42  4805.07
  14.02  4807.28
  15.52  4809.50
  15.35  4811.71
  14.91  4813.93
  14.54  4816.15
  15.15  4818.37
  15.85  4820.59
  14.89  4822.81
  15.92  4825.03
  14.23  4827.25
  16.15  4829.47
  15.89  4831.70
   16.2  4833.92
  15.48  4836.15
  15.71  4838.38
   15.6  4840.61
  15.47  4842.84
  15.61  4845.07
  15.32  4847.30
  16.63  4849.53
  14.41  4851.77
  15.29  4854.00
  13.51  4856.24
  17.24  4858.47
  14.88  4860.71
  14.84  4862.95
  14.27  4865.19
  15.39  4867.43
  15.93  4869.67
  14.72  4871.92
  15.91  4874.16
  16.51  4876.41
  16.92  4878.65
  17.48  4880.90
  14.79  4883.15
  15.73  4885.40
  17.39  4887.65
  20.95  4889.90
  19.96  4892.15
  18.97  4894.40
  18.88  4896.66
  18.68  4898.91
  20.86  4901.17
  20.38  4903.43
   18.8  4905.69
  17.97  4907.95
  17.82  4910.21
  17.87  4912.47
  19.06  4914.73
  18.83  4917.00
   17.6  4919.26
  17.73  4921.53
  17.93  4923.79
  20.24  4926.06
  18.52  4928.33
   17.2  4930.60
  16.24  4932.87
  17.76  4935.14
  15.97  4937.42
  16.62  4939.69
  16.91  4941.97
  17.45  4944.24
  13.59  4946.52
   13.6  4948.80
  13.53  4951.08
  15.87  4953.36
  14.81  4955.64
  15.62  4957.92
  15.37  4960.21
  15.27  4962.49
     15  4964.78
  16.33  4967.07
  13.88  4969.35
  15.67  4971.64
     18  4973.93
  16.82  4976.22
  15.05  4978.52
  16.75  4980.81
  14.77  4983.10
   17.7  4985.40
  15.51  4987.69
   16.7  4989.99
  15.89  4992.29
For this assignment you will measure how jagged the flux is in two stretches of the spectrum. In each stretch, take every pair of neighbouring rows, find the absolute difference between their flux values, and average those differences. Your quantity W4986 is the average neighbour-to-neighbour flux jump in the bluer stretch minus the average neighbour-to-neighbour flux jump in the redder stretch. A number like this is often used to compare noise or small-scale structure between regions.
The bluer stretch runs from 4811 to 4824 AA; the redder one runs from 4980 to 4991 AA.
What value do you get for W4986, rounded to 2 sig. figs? -1.5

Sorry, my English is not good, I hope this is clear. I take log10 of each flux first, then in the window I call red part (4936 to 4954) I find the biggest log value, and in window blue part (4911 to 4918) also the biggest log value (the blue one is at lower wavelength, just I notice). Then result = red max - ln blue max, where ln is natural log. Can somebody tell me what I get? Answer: 0.99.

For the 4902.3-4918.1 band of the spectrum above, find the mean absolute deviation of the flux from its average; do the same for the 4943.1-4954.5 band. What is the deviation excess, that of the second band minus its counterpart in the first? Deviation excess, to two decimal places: 0.81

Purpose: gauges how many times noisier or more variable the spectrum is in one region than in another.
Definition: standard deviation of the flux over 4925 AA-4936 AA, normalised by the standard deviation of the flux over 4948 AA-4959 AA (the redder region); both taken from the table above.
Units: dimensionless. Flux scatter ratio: 1.4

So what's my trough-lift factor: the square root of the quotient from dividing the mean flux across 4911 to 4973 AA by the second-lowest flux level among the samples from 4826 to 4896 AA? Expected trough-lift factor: 1.08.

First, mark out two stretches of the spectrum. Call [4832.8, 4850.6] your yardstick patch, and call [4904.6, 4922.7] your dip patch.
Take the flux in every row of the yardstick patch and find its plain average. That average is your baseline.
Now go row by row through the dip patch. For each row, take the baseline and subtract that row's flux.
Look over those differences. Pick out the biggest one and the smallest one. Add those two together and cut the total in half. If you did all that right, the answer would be -3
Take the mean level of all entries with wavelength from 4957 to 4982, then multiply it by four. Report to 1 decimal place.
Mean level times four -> 63.2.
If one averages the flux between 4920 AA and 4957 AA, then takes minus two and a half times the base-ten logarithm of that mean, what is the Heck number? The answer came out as -3.04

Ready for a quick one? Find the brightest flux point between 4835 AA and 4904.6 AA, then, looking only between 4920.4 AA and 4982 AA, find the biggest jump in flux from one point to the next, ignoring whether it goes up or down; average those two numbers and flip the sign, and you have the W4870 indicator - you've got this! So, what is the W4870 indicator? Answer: -12.4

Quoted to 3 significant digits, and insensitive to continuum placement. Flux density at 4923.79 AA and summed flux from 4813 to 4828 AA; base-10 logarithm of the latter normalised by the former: 0.770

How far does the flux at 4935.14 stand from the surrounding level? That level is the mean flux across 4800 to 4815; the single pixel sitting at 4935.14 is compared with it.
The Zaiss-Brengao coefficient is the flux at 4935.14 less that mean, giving 2.8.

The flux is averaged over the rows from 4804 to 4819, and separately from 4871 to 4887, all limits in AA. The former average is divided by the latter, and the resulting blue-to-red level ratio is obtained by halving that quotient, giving 0.46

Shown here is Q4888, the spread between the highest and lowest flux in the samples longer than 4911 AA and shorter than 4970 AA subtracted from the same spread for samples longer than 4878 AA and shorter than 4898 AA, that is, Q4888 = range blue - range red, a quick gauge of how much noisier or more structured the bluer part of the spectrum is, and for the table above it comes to -0.55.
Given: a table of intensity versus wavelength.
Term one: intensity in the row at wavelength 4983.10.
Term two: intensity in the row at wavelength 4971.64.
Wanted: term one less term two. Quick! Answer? -1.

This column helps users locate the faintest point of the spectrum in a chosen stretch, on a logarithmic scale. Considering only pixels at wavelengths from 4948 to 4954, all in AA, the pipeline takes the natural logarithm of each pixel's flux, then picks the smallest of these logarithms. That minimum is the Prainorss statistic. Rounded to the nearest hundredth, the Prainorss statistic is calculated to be 2.60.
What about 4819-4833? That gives 2.66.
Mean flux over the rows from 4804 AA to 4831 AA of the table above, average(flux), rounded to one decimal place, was 15.0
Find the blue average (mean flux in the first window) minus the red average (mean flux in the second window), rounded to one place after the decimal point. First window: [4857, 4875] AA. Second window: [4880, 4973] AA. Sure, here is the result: -1.8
